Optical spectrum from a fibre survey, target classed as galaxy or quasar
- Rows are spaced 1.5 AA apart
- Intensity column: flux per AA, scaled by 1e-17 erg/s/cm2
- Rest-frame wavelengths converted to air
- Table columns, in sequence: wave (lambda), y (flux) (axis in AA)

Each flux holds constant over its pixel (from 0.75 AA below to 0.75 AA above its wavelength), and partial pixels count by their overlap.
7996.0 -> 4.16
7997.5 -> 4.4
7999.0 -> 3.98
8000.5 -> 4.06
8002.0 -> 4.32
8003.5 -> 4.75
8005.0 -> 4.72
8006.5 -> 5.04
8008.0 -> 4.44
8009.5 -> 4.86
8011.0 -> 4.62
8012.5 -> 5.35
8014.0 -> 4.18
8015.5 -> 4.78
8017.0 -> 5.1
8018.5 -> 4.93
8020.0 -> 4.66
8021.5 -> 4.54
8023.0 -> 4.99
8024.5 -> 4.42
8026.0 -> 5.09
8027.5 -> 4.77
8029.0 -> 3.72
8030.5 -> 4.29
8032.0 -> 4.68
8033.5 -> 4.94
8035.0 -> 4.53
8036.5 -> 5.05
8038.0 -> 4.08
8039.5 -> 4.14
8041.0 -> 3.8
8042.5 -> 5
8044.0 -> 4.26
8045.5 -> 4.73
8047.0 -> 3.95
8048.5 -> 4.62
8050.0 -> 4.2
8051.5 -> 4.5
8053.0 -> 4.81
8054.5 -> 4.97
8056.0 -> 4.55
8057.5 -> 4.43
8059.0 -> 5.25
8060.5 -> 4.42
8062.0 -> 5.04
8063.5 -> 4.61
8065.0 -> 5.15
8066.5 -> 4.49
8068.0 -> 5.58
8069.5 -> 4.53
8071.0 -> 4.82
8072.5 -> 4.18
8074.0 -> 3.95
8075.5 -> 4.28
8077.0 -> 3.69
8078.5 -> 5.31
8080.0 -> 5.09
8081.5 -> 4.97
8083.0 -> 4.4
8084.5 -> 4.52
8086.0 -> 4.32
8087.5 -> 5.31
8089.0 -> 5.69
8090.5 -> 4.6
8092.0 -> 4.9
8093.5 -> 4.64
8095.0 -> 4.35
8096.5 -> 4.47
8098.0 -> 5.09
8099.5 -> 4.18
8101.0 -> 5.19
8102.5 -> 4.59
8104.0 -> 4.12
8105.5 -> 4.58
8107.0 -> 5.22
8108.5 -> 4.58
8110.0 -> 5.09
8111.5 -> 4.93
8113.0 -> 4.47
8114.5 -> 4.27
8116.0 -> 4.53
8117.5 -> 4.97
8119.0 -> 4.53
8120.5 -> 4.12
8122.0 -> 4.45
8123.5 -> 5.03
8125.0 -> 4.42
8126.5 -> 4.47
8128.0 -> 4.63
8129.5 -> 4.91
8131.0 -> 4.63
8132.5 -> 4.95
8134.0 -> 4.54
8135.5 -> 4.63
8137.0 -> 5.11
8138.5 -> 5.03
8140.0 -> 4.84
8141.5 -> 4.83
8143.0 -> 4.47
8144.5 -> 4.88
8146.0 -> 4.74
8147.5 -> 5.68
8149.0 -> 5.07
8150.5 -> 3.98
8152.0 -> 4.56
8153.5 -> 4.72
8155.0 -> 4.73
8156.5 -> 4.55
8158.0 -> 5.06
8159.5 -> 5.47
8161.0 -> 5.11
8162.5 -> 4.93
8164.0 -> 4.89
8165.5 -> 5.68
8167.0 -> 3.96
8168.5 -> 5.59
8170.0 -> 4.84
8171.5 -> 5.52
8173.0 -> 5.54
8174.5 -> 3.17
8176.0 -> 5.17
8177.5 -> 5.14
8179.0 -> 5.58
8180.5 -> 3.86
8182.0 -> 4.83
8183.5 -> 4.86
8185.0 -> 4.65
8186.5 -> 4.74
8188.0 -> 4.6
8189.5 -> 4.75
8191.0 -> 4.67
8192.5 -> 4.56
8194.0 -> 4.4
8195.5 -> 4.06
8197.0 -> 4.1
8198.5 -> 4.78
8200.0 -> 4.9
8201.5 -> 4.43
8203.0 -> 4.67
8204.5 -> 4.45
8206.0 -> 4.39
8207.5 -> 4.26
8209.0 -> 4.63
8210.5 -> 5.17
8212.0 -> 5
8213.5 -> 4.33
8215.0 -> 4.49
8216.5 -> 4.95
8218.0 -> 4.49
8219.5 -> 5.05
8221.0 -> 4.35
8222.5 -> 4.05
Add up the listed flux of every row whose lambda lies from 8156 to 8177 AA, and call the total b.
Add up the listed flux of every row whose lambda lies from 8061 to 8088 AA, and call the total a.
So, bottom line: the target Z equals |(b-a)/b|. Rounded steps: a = 84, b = 69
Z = 0.2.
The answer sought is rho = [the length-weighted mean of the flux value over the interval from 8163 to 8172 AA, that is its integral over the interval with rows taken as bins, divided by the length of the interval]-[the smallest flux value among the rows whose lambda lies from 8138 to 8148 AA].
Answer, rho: 0.59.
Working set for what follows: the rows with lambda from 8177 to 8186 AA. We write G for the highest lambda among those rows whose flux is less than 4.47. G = 8180.5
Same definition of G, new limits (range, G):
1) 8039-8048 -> 8047.0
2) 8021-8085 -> 8083.0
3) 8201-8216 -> 8213.5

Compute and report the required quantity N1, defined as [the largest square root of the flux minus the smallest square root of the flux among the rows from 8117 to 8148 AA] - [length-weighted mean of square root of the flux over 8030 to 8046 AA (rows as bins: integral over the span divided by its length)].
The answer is -1.77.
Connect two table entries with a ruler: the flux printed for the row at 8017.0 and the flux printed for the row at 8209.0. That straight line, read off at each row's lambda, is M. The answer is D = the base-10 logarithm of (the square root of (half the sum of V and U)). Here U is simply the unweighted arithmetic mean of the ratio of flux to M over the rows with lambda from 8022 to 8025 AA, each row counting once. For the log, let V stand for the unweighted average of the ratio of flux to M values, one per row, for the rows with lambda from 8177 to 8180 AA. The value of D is 0.007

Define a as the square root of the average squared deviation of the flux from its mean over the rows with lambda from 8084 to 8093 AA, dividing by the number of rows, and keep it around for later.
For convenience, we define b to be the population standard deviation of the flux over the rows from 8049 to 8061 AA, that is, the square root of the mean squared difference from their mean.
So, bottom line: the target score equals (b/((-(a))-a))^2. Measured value 0.11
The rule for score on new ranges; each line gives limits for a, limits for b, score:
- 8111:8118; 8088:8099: 0.61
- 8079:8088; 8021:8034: 0.29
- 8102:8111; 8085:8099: 0.36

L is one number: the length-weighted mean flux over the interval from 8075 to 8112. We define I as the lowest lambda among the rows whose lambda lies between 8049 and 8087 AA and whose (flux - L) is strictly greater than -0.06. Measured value 8053.0 AA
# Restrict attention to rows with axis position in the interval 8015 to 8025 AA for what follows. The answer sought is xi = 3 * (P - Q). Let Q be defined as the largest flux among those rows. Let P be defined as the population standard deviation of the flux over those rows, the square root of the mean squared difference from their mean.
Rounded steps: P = 0.23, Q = 5.1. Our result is -14.6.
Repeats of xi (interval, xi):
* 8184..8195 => -13.9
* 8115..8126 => -14.2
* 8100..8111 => -14.5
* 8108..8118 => -14.4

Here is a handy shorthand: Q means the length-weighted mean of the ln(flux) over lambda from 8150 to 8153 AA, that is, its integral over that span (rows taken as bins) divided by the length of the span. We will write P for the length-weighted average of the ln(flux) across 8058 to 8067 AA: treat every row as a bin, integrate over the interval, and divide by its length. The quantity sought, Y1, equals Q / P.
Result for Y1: 0.93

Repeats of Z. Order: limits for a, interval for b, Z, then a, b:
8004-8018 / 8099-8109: 0.3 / 43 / 32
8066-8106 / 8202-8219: 1.5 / 126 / 51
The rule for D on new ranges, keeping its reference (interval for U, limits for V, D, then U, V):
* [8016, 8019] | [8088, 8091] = 0.003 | 0.98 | 1.05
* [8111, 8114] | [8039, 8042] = -0.029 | 0.97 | 0.79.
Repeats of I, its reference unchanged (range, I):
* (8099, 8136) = 8101.0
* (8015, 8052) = 8015.5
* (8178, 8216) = 8179.0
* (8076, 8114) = 8078.5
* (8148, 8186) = 8149.0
